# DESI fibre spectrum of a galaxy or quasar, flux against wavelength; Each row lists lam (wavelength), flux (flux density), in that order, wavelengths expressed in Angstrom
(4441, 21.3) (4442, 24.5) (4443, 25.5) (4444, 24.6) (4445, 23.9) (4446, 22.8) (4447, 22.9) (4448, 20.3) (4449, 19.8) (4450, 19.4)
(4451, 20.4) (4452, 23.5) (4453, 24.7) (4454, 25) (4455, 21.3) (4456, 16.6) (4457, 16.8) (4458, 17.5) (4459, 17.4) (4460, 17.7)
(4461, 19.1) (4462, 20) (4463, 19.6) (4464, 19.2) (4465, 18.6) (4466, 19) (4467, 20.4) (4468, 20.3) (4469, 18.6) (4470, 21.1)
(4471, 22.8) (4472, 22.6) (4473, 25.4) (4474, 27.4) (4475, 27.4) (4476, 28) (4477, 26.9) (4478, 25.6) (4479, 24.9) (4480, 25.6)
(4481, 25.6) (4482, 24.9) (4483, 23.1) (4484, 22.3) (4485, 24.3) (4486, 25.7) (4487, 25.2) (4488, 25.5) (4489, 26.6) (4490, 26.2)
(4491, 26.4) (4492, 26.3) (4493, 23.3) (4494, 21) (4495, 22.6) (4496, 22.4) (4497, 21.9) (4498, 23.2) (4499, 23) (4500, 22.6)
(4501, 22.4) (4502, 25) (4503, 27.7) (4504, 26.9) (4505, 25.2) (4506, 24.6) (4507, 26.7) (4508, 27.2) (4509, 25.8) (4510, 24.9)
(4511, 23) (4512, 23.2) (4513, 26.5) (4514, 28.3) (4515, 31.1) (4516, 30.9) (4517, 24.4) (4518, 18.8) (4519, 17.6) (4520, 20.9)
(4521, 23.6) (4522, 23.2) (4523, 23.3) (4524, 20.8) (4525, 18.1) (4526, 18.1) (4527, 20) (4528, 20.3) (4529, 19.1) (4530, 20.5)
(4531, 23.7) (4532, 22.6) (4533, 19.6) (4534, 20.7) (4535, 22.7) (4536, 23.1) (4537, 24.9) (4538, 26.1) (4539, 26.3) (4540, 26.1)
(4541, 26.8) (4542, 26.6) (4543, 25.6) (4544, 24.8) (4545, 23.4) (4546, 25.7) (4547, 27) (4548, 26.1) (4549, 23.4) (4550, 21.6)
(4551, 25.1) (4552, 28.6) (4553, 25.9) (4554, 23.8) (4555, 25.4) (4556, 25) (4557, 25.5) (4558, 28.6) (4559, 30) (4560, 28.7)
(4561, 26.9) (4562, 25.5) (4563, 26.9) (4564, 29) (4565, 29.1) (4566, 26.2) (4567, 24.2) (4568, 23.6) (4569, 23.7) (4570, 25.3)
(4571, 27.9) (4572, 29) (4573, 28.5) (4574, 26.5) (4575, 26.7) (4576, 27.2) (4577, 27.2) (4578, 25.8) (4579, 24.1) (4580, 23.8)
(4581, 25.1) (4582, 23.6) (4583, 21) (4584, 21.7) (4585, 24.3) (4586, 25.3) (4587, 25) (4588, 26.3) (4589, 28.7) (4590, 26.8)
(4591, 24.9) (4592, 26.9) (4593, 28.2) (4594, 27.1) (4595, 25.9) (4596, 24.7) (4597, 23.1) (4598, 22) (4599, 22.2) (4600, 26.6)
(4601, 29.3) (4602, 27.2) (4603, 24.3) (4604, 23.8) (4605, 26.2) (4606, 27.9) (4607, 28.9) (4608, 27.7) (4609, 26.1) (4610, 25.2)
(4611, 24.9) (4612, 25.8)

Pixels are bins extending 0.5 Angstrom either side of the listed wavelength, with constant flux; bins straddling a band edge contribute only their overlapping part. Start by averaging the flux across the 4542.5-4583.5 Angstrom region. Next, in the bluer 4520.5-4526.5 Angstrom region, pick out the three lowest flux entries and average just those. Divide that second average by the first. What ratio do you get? 0.73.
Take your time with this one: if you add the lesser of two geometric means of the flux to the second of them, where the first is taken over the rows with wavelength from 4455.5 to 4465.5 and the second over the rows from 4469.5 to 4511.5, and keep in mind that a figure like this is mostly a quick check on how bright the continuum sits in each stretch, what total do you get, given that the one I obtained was 43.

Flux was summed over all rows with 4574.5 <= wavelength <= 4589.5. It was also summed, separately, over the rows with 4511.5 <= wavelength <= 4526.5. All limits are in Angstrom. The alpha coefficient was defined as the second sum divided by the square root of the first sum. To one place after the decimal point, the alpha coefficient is 18.0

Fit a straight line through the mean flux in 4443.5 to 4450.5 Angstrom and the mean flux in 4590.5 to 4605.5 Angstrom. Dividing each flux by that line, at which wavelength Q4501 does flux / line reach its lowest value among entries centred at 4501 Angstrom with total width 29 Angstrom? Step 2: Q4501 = 4494 Angstrom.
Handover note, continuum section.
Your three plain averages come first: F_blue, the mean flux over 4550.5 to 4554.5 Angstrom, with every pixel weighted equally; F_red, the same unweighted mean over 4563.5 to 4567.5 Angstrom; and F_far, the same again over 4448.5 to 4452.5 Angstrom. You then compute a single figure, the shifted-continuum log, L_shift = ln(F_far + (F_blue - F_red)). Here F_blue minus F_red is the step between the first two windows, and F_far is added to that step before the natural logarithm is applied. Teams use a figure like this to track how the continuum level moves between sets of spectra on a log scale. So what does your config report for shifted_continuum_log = 2.97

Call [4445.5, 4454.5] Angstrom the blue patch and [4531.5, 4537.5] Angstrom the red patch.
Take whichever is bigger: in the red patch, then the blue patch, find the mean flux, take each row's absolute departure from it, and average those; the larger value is 1.9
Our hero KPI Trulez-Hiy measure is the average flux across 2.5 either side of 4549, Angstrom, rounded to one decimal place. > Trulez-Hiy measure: 24.6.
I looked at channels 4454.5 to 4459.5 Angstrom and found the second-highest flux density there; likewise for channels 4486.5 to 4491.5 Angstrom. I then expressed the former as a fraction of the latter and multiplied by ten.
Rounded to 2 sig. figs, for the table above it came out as 6.6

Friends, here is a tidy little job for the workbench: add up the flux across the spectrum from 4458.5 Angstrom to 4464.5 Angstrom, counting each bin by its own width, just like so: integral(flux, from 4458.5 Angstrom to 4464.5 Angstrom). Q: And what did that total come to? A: 113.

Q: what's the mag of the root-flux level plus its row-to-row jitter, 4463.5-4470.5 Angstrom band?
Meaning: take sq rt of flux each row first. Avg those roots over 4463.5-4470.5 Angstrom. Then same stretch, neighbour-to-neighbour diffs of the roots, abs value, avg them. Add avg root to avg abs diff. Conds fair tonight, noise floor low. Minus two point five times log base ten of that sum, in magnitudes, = -1.65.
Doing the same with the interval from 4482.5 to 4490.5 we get -1.76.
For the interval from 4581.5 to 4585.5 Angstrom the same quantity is -1.74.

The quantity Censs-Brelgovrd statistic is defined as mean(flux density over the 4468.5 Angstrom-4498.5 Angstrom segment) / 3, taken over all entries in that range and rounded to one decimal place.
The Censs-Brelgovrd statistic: 8.1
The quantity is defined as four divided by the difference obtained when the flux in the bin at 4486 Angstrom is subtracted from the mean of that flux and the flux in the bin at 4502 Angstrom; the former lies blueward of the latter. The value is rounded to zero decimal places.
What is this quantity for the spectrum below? -11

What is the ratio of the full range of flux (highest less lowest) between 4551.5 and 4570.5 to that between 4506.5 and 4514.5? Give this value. 1.2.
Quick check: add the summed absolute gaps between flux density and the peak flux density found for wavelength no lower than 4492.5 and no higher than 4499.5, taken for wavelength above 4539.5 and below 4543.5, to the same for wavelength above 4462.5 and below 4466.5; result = 29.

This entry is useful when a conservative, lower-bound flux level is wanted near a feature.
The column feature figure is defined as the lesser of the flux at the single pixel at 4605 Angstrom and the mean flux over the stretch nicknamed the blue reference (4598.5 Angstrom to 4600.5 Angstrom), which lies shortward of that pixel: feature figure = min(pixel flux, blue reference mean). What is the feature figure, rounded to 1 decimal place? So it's 24.4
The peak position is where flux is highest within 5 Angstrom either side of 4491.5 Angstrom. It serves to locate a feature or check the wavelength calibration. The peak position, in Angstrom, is 4489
